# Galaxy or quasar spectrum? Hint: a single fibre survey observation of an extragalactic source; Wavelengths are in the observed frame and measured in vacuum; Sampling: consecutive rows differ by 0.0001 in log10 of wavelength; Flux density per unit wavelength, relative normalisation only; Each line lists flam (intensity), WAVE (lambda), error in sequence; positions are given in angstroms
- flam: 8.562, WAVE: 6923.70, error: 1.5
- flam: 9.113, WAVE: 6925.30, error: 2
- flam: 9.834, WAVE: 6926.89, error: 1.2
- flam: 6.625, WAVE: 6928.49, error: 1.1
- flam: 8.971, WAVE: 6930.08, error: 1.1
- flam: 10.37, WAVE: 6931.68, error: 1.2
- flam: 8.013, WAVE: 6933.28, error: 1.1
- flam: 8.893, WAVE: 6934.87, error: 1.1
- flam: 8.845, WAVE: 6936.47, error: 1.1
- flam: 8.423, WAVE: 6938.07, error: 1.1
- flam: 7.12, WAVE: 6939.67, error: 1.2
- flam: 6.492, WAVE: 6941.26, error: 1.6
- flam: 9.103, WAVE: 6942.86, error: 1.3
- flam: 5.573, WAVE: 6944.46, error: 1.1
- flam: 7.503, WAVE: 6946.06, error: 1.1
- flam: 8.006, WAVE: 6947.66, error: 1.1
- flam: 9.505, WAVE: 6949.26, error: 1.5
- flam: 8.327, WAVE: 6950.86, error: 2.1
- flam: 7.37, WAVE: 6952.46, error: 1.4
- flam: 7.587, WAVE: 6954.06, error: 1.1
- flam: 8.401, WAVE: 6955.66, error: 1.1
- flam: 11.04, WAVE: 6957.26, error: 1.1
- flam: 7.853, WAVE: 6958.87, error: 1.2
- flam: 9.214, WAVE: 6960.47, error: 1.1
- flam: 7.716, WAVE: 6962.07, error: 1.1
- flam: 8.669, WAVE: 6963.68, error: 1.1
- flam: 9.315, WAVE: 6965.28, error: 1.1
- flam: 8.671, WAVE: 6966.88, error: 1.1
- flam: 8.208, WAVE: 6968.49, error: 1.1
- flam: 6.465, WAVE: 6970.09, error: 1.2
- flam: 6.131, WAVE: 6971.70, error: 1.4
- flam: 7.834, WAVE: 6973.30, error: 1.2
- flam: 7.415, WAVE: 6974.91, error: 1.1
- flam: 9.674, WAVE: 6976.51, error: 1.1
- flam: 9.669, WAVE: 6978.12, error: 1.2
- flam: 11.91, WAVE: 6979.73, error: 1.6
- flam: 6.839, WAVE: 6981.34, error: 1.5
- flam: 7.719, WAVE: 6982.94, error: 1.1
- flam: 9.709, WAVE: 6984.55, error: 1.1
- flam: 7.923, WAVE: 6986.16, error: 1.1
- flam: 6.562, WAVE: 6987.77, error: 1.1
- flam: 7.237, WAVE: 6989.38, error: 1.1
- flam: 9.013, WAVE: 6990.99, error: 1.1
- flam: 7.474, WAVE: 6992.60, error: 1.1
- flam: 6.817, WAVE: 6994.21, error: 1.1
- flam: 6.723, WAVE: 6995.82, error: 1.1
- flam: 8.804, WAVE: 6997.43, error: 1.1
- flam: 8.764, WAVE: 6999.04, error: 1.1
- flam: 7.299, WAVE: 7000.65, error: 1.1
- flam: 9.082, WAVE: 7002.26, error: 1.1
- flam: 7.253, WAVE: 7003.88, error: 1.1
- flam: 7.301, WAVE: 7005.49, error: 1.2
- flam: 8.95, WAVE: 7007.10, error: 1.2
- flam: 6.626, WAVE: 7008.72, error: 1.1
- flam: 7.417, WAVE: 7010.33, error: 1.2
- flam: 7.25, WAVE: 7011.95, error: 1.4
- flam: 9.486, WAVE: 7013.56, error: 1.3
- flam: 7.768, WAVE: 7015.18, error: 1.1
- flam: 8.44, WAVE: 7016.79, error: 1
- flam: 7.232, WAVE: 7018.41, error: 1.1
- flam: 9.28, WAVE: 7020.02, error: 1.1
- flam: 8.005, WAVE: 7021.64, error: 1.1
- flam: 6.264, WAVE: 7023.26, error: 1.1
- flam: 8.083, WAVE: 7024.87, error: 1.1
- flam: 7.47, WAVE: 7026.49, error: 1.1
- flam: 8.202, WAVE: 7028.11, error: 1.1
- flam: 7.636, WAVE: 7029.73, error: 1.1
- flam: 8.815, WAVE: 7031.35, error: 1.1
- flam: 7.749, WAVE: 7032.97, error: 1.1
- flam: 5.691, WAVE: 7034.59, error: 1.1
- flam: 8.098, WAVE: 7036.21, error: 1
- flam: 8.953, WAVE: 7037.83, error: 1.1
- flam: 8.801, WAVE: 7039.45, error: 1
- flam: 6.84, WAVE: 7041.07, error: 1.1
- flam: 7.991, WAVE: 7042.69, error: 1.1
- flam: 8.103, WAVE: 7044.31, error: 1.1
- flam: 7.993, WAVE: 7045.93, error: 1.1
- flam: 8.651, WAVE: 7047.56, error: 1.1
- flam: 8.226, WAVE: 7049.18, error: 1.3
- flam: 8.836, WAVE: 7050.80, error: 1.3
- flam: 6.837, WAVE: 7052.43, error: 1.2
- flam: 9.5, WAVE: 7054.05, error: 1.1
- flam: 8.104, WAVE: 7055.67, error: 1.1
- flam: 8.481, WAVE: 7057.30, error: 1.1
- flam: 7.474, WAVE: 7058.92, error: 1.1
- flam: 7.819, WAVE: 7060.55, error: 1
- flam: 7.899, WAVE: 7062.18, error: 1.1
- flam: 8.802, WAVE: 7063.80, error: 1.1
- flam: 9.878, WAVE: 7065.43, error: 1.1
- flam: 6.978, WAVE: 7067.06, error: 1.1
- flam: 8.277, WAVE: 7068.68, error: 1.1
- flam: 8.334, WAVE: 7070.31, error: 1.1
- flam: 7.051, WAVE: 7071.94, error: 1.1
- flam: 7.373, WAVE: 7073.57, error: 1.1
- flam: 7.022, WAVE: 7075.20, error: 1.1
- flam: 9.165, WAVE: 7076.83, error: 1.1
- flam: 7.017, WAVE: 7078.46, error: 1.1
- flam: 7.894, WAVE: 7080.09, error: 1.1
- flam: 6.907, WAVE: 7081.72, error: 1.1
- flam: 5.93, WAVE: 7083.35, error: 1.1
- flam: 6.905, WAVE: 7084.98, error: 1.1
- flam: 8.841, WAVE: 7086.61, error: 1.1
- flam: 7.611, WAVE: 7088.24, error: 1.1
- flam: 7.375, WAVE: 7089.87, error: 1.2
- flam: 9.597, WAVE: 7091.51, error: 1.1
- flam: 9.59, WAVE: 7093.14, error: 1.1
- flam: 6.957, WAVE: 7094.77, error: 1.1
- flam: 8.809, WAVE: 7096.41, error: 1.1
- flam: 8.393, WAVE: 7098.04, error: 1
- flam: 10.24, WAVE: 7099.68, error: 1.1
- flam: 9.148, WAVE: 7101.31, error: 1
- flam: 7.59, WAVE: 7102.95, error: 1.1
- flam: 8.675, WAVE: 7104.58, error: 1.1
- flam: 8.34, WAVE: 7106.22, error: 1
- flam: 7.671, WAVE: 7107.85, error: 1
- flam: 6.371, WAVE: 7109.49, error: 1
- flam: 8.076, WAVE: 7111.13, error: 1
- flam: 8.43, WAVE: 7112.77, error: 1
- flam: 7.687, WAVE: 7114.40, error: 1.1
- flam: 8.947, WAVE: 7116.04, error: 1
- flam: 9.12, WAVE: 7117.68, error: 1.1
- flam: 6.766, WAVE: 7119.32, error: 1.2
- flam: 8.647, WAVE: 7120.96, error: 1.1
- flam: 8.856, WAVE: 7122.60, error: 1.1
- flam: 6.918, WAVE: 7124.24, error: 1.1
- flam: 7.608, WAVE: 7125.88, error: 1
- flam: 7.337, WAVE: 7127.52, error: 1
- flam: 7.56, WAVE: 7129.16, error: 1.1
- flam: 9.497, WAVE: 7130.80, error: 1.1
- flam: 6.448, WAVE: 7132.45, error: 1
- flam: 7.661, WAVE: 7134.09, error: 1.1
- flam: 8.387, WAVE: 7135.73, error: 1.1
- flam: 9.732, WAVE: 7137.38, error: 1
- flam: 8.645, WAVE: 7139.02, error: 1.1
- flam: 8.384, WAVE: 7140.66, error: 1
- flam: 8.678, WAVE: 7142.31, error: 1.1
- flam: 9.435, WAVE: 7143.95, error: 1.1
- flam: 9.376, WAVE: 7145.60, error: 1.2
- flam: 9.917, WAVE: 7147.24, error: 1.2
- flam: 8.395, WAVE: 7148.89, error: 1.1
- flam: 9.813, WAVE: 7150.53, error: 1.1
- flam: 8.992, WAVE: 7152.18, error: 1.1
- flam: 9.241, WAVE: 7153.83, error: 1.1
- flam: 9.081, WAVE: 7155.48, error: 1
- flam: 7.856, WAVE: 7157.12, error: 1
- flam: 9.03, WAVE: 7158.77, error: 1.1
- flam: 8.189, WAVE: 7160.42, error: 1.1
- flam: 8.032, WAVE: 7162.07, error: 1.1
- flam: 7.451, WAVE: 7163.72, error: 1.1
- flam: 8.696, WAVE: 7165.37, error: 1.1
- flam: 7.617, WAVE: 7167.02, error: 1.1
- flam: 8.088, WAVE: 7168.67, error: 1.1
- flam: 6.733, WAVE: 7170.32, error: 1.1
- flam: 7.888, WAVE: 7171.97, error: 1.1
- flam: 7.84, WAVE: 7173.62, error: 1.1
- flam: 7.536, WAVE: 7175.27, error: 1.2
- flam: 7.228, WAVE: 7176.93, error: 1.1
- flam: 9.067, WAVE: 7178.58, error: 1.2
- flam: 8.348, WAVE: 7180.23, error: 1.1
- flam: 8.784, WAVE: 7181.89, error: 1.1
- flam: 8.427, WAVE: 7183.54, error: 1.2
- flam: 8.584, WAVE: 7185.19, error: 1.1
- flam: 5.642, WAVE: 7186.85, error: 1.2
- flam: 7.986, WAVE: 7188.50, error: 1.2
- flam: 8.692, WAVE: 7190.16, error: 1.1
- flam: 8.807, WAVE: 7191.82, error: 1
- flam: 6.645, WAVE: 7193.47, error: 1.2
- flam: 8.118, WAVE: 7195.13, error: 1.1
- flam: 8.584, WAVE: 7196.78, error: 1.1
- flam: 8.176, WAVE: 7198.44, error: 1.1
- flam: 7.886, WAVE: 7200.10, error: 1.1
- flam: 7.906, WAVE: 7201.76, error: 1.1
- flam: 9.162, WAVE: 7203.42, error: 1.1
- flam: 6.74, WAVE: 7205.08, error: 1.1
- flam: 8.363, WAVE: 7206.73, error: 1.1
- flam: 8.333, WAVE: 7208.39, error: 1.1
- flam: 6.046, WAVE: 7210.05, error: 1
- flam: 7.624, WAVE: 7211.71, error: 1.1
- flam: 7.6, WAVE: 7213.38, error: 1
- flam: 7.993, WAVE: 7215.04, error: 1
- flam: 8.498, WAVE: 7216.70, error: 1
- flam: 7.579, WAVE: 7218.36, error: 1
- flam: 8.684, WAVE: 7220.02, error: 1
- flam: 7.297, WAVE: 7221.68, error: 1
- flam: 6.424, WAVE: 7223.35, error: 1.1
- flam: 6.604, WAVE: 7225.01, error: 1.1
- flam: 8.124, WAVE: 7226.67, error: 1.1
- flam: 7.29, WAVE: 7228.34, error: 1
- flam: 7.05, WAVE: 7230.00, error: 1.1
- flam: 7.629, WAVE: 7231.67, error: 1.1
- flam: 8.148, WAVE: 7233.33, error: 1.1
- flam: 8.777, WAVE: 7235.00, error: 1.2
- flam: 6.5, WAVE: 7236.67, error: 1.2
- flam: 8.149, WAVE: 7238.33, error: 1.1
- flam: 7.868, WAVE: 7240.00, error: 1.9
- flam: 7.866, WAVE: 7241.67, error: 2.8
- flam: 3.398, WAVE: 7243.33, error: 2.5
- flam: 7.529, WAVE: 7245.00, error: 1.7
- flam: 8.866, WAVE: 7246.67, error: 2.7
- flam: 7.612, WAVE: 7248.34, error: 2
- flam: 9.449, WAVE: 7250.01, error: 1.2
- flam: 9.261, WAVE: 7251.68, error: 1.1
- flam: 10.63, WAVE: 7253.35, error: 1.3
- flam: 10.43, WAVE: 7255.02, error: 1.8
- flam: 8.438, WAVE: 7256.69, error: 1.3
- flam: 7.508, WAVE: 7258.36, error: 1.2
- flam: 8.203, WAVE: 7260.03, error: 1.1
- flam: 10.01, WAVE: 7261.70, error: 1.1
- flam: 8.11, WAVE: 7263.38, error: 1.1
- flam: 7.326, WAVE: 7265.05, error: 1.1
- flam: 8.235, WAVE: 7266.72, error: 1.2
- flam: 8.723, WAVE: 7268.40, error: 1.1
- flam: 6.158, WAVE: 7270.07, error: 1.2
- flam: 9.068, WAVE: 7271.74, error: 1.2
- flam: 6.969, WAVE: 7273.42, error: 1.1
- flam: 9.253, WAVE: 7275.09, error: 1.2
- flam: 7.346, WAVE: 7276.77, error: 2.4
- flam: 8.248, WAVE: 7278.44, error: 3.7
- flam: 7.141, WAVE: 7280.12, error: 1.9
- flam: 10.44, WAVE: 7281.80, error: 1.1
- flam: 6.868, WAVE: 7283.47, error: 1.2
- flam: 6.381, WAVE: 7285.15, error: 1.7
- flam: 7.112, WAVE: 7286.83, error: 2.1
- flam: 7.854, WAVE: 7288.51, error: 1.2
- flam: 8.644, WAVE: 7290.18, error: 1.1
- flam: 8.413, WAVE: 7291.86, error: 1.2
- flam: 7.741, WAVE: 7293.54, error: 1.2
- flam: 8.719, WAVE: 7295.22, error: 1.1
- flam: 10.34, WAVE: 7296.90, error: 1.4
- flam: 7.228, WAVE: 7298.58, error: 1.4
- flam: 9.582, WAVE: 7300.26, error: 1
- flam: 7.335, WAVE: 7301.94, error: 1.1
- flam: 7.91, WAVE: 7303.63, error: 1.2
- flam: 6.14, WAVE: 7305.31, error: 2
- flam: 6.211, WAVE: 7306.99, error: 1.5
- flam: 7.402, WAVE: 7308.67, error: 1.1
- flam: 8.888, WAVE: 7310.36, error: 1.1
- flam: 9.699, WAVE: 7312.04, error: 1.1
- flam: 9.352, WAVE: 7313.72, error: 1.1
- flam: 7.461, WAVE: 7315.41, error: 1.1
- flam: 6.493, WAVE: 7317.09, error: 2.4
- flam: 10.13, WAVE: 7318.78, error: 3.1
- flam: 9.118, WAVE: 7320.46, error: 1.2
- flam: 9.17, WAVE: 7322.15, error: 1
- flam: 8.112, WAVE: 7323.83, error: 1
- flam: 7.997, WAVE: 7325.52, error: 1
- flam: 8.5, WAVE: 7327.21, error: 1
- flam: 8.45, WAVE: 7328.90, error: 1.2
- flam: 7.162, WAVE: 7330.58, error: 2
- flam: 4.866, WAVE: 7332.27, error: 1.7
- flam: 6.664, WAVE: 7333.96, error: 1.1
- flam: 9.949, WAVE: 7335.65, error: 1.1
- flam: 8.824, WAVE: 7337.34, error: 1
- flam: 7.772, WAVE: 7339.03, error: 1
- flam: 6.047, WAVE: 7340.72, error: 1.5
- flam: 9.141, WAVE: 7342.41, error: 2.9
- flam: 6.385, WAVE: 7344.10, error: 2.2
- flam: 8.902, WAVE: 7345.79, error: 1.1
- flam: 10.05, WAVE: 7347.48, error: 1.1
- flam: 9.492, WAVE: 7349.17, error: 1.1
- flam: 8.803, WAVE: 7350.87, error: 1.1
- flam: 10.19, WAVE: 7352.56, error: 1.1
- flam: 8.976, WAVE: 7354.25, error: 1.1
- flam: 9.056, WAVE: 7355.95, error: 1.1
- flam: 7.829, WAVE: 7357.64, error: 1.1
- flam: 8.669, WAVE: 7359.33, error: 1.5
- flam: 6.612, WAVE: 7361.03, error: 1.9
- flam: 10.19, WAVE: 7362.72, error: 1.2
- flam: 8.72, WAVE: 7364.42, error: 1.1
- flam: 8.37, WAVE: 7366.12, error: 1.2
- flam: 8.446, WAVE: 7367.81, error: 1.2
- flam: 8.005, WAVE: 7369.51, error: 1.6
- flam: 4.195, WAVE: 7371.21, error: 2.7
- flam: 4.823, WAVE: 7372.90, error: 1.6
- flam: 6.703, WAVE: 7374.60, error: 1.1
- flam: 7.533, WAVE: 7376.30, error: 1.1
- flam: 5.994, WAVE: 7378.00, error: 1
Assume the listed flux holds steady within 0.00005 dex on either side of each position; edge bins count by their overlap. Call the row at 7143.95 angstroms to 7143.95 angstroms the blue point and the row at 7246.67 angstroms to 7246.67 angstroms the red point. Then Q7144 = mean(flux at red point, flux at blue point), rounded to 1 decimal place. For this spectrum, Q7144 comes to 9.2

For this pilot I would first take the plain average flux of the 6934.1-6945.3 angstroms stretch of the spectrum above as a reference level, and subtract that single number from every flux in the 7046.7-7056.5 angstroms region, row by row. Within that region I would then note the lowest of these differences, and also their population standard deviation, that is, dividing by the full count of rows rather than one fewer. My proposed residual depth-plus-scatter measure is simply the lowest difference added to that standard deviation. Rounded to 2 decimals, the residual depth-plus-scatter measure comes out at -0.12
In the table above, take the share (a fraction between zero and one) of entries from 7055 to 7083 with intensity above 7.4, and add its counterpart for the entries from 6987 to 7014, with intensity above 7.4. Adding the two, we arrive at 1.12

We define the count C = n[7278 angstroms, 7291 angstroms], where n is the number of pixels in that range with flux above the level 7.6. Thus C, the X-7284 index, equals 4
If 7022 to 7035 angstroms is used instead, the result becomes 5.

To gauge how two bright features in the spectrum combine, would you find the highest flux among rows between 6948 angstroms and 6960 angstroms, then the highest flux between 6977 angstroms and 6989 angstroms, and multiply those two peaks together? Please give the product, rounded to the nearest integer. 131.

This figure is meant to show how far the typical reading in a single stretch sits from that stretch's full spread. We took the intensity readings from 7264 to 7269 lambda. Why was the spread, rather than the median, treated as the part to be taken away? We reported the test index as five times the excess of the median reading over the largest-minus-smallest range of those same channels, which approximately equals 34.2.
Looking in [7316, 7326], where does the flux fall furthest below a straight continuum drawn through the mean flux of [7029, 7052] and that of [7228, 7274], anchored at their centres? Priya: 7317.09 angstroms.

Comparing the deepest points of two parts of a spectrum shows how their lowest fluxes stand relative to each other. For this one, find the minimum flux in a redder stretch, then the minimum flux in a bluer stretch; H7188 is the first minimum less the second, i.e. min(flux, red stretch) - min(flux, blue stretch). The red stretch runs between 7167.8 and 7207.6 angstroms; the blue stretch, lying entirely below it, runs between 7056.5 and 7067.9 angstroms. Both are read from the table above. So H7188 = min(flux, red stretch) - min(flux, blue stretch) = -1.3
